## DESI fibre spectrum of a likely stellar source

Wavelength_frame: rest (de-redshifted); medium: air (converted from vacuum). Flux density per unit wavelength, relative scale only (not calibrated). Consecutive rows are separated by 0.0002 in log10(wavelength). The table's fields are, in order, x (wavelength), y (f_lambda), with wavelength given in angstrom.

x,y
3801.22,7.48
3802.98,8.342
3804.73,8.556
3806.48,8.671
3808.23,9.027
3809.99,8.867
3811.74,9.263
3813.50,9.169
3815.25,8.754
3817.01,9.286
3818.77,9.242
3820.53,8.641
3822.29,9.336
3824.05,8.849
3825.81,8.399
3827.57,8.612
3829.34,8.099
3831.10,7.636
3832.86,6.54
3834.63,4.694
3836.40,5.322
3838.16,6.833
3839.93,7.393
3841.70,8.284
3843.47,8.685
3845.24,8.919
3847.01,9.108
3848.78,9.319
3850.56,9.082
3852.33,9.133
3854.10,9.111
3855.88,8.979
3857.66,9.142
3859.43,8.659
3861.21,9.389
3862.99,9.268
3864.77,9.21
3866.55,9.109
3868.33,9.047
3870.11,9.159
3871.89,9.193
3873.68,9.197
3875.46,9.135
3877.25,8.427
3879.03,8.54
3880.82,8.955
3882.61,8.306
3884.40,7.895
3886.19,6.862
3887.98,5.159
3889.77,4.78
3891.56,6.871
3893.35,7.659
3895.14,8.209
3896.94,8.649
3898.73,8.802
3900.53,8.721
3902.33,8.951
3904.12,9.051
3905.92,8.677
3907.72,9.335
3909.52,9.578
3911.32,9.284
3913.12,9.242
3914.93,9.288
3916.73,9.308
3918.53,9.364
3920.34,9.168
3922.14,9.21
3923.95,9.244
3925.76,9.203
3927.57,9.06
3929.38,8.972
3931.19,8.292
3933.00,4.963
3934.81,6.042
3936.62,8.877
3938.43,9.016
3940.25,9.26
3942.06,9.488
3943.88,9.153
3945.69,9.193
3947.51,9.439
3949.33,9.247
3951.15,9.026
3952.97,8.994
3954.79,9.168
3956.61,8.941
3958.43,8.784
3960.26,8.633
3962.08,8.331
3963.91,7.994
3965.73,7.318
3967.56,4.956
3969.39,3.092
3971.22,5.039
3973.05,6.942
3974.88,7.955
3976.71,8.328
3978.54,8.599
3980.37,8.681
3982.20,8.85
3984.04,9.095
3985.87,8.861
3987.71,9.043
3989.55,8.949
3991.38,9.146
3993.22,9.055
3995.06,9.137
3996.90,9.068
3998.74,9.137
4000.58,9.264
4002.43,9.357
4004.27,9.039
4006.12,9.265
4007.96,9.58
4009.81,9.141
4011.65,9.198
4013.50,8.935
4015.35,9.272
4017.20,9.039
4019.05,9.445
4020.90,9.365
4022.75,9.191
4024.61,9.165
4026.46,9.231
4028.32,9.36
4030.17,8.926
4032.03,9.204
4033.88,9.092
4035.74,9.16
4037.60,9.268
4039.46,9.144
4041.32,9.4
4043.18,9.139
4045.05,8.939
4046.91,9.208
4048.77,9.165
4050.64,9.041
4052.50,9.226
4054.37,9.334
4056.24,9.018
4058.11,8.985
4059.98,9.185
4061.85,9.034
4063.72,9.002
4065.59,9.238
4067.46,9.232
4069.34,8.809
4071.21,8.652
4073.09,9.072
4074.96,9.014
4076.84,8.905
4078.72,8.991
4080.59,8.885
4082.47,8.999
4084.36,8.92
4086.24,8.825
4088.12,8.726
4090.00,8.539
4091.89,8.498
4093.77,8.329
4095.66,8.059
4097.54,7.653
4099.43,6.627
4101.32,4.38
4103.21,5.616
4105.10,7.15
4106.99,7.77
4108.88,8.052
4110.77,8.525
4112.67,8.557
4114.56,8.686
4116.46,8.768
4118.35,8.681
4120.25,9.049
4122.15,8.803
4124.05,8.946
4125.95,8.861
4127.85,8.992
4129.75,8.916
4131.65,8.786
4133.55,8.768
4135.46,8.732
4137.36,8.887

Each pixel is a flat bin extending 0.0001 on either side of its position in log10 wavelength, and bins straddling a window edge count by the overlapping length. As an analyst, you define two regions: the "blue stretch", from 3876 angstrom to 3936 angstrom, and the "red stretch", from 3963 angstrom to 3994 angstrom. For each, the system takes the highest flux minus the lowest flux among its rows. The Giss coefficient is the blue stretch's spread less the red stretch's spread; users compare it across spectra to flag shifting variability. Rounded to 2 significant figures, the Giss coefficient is -1.3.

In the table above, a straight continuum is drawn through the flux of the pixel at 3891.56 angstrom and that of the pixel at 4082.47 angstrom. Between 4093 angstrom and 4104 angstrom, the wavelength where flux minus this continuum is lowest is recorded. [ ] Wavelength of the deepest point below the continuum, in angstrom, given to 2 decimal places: 4101.32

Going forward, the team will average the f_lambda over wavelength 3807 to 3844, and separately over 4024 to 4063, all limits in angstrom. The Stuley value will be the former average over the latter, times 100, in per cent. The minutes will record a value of 89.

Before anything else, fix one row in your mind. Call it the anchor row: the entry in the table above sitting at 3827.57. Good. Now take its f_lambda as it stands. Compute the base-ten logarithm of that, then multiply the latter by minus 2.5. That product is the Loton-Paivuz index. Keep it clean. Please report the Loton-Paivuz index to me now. -2.34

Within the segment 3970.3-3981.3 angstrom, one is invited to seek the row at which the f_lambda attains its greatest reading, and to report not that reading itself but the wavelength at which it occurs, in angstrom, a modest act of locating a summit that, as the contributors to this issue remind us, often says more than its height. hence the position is 3980.37 angstrom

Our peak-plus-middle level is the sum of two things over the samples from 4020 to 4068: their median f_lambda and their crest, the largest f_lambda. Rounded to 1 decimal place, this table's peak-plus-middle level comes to 18.6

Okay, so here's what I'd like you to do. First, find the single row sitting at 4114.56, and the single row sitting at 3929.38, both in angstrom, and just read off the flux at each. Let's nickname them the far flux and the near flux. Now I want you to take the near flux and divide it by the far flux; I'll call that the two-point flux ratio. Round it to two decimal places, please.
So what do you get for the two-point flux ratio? 1.03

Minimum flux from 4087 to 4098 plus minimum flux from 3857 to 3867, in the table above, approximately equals 16.3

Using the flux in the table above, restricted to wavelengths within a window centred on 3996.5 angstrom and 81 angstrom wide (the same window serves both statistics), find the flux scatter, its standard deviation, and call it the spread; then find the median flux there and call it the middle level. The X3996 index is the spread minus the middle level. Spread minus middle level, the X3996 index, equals -7.8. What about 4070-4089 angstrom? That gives -8.8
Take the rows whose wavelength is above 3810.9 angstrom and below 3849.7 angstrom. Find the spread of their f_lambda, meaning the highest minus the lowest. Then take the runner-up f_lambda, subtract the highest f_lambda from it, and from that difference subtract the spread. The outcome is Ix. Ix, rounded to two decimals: -4.66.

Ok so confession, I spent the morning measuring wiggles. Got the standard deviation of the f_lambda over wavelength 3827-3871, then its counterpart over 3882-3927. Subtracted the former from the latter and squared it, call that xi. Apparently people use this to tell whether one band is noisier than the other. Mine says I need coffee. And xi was 0.00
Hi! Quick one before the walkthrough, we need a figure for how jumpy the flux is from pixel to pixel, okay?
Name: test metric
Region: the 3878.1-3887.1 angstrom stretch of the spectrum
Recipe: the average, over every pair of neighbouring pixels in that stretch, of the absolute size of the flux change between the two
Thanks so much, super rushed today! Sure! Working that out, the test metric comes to 0.63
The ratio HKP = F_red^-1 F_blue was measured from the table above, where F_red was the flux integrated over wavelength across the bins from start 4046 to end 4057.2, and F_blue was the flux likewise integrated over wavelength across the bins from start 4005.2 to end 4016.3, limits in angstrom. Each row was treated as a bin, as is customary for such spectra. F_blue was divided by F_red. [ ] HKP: 1.00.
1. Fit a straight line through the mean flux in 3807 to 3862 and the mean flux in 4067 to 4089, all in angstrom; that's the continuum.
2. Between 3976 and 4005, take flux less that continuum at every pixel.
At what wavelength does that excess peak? 4002.43 angstrom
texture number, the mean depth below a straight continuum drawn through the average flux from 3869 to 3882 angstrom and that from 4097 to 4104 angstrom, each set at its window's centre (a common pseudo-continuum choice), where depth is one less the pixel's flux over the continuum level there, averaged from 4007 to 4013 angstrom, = -0.29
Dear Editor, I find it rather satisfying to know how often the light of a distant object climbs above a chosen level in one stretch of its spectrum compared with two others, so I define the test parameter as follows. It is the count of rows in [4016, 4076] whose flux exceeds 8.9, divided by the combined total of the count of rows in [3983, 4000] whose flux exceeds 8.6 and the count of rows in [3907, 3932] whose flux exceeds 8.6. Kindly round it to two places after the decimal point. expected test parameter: 1.36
